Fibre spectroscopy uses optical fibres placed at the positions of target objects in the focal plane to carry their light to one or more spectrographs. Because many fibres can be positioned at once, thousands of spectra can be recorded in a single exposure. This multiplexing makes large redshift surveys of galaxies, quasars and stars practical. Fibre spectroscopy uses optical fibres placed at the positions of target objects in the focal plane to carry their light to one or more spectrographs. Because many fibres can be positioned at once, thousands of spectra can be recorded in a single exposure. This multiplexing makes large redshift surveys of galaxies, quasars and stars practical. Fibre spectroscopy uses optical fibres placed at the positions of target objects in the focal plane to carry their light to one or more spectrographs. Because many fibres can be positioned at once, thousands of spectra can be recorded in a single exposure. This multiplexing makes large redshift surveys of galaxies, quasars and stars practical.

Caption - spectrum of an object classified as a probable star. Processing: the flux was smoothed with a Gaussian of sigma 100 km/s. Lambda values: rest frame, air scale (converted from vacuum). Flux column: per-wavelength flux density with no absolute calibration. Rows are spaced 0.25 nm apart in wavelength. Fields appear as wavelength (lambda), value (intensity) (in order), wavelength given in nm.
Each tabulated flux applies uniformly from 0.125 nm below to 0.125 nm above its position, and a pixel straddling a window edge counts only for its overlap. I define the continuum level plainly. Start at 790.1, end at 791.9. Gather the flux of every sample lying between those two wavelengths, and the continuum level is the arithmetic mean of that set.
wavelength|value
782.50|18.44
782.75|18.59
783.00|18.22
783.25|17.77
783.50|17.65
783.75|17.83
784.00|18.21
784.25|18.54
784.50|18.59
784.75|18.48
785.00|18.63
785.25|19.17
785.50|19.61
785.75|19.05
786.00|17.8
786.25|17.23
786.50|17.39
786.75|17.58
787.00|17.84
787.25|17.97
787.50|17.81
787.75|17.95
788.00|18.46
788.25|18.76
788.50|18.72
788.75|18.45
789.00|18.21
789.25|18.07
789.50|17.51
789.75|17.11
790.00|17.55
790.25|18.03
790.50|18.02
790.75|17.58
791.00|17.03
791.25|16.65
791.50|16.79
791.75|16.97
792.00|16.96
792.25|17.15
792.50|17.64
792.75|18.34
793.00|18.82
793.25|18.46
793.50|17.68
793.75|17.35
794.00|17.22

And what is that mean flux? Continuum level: 17.3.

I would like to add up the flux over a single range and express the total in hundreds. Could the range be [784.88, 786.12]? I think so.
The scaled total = 0.94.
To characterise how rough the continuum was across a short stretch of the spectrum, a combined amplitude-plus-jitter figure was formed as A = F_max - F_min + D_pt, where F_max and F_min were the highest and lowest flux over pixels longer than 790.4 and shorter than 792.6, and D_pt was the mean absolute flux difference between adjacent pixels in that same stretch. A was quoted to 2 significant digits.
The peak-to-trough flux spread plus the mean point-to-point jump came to 1.7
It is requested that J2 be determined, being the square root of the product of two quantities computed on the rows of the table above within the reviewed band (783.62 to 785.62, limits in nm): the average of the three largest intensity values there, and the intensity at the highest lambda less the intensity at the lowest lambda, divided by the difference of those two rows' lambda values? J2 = 4.4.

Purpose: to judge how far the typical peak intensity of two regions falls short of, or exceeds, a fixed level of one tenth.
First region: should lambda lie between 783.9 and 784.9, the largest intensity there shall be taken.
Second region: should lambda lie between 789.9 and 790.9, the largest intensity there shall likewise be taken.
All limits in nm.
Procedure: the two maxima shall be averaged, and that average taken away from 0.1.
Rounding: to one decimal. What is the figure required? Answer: -18.2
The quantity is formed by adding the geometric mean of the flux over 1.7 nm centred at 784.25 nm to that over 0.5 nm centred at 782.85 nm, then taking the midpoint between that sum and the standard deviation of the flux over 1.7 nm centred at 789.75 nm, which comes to 18.5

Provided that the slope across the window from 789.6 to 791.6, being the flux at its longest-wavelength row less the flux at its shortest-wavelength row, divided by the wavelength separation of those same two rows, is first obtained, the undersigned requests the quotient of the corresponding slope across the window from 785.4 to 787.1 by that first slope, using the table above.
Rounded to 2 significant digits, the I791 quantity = 6.5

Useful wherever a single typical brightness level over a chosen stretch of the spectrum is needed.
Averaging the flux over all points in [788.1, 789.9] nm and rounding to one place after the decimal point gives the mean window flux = 18.1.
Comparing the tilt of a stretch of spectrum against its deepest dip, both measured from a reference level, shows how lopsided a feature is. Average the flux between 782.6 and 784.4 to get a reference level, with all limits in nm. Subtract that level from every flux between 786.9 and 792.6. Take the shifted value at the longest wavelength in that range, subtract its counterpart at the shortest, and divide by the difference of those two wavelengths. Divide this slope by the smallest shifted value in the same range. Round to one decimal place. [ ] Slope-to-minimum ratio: 0.0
